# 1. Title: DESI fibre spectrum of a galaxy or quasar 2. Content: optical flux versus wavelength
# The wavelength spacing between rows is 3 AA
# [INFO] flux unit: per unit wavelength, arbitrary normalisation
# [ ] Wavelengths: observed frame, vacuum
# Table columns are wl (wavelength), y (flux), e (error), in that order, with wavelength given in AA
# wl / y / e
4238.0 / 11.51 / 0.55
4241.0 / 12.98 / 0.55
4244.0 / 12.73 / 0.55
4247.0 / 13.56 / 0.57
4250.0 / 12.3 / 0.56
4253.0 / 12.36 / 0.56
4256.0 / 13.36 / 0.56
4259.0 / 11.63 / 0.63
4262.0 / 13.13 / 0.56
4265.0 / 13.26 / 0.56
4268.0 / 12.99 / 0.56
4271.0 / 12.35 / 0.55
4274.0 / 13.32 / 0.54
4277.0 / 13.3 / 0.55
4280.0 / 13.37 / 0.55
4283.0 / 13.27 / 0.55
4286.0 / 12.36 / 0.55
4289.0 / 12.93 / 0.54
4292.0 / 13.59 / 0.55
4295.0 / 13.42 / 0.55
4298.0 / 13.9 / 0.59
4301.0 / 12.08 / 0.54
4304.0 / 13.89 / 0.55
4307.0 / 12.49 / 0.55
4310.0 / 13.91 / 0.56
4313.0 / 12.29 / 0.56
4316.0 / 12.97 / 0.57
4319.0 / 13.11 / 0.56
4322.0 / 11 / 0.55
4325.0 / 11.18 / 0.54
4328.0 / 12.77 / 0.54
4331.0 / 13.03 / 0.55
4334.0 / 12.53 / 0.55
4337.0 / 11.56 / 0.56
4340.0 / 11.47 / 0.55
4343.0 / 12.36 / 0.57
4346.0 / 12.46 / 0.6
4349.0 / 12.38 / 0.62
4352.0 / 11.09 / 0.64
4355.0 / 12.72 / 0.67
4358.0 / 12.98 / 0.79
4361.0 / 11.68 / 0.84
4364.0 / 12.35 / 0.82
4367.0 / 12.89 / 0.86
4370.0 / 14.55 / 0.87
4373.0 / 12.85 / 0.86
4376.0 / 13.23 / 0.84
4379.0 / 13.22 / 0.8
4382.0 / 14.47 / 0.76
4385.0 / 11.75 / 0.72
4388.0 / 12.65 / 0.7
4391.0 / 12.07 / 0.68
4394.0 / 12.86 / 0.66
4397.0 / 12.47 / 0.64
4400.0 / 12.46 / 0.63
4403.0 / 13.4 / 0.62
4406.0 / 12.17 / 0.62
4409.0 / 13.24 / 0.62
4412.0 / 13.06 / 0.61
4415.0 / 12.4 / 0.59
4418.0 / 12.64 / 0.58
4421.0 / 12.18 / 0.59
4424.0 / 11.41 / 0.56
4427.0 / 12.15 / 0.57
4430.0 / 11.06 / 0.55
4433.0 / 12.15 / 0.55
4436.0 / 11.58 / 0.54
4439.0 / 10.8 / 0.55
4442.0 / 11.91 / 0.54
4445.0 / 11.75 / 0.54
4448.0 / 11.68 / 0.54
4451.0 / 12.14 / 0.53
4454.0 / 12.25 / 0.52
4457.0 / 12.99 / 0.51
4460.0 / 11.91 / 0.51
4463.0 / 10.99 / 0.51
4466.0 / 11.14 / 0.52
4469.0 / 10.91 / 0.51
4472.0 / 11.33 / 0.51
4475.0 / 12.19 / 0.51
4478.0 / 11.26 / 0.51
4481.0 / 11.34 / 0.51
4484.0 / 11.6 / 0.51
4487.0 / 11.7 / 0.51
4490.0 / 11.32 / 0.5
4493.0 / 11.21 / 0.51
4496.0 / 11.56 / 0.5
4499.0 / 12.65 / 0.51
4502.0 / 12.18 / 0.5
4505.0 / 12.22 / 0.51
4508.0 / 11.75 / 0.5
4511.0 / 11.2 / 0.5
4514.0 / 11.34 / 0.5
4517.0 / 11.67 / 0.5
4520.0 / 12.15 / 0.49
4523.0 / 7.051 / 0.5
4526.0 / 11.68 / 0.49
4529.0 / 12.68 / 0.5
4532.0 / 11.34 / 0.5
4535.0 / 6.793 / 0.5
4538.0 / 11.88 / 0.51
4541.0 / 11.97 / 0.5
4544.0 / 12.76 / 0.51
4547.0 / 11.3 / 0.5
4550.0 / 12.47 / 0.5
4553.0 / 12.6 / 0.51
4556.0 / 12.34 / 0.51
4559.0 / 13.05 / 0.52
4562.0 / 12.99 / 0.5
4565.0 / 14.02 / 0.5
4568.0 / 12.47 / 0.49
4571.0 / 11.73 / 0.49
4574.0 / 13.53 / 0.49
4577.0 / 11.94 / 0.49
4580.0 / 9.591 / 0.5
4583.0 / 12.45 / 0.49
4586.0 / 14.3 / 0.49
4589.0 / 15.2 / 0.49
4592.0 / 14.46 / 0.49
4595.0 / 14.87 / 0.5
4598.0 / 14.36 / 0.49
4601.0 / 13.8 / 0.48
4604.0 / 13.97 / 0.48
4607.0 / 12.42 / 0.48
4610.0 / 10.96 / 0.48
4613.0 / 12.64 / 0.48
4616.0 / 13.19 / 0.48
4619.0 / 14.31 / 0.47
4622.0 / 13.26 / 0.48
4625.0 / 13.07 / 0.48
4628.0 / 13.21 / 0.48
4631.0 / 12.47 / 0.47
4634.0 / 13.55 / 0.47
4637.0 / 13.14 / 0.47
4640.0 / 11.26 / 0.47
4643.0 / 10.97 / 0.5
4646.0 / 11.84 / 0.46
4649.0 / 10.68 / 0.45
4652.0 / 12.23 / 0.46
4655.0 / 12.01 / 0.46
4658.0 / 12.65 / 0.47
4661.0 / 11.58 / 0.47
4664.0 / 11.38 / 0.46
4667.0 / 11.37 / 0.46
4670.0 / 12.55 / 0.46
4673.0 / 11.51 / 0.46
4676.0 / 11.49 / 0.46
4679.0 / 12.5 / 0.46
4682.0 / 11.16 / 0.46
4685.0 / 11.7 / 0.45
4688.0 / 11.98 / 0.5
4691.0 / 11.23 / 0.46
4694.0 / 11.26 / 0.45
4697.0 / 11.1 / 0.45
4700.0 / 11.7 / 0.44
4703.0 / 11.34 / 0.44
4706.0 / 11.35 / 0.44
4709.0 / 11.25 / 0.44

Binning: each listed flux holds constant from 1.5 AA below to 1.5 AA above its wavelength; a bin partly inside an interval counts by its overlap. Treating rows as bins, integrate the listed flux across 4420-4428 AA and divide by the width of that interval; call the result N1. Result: 11.9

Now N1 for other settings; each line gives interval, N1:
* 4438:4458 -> 11.9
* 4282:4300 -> 13.2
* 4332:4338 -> 12.2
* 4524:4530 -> 11.7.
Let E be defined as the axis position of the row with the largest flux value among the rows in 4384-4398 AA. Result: 4394.0 AA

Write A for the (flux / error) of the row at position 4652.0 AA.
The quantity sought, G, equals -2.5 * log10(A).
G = -3.56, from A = 27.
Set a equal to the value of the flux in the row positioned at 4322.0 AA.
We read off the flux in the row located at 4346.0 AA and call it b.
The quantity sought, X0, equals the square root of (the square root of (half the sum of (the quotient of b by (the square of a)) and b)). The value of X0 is 1.583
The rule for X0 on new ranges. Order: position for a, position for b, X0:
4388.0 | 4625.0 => 1.601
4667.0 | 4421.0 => 1.574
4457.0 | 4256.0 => 1.610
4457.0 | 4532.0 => 1.545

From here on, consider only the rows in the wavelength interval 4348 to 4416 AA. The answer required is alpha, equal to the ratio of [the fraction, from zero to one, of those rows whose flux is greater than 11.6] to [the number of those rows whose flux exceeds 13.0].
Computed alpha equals 0.14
